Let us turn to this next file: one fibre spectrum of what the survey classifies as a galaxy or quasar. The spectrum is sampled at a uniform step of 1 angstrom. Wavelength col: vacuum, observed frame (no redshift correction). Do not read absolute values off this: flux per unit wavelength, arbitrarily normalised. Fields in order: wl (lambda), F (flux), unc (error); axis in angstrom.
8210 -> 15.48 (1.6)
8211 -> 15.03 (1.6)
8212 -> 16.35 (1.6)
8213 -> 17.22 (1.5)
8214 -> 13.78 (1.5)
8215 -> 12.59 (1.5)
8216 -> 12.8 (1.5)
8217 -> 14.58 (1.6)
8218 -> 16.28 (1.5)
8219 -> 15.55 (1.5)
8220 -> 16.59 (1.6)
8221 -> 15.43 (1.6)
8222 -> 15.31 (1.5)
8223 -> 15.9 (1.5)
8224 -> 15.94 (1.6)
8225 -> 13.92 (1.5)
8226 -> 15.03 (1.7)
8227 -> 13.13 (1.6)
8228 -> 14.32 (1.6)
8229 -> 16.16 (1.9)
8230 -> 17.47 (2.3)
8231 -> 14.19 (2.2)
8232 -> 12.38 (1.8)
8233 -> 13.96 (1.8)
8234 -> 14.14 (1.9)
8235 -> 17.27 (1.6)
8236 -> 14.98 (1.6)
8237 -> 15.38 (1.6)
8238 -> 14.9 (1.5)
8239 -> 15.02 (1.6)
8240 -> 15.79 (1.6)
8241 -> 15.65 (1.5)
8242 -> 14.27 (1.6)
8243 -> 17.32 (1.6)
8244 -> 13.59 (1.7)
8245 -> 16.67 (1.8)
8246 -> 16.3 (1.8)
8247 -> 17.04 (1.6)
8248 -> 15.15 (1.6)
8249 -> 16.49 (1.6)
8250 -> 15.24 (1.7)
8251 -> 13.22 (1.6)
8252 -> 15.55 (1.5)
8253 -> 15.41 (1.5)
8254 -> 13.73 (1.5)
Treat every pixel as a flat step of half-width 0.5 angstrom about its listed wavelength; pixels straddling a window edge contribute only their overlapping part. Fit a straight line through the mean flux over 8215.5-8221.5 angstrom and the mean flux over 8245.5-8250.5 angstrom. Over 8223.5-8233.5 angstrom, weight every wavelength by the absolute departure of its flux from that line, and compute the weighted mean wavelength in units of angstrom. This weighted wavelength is 8229.4 angstrom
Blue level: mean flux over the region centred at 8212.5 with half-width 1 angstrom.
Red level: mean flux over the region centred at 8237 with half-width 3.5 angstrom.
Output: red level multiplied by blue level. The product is 258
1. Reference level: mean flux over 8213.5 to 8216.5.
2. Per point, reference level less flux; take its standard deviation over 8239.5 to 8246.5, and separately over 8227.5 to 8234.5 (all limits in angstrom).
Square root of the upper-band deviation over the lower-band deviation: 0.89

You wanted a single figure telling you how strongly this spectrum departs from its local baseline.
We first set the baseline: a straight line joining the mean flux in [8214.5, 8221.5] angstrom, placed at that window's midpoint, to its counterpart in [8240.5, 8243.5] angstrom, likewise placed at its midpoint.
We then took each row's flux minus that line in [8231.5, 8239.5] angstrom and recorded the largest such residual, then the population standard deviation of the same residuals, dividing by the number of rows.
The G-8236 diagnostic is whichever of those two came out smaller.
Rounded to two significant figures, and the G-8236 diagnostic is 1.3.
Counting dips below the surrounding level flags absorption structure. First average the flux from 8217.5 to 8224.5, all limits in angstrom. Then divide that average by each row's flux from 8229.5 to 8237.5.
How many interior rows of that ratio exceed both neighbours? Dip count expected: 2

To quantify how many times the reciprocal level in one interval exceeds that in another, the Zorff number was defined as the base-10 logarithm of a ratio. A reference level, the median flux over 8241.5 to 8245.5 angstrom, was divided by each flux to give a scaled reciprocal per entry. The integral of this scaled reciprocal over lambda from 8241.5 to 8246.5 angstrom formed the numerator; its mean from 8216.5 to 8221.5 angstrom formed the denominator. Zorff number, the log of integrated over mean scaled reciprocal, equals 0.703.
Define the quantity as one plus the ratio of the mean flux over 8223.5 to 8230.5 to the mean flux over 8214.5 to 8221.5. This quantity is 2.02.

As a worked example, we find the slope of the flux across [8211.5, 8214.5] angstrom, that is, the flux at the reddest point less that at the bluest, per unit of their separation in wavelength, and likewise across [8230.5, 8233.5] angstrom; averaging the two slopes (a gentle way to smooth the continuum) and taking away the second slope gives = -0.6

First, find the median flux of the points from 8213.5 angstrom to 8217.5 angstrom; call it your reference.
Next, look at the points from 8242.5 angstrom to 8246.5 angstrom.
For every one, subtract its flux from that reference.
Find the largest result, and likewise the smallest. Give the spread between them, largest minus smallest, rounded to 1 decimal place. 3.7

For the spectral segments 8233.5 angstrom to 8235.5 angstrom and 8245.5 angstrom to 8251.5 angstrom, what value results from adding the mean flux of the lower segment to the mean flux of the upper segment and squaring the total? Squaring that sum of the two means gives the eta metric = 978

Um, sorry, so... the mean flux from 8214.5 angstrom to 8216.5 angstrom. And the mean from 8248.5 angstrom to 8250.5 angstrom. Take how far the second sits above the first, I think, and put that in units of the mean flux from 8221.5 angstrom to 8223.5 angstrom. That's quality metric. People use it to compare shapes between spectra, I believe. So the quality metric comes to 0.20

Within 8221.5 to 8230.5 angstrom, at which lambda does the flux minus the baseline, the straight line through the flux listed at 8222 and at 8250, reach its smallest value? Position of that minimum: 8227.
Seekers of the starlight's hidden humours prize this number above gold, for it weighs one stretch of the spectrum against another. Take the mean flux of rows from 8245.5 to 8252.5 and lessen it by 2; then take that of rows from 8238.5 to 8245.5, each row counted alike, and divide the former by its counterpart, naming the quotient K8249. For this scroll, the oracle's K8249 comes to 0.88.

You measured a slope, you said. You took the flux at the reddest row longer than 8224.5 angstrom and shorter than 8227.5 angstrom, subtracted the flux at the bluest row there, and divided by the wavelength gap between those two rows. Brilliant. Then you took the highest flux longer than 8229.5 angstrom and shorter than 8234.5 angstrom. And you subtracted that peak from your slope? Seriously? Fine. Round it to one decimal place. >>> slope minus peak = -17.9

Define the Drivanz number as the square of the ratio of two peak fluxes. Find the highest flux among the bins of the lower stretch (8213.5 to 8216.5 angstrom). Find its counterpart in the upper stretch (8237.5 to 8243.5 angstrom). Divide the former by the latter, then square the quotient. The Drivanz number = 0.63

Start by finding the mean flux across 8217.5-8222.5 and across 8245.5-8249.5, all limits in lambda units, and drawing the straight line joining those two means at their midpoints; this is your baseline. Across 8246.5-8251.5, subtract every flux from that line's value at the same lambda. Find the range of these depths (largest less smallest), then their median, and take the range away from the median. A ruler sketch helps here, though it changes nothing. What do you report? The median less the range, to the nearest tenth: -2.8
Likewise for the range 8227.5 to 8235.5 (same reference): -3.4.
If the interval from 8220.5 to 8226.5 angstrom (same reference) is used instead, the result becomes -1.6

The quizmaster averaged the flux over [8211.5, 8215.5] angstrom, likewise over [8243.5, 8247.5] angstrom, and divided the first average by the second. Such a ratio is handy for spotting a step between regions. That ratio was 0.942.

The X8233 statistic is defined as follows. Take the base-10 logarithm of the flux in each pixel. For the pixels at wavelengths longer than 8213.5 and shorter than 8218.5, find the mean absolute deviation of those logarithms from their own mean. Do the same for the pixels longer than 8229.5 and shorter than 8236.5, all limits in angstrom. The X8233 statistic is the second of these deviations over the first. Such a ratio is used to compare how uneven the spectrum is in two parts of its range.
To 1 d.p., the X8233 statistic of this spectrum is 1.2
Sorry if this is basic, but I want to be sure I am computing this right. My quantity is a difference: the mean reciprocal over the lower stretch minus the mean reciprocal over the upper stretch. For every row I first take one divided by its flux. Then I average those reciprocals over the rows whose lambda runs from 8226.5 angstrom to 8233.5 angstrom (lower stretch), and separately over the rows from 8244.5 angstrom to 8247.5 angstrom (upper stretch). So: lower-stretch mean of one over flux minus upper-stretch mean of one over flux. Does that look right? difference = 0.010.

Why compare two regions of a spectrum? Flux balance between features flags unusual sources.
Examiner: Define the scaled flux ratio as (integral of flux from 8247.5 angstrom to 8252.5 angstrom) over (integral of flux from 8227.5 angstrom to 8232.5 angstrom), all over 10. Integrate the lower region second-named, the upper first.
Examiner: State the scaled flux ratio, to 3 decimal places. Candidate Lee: 0.102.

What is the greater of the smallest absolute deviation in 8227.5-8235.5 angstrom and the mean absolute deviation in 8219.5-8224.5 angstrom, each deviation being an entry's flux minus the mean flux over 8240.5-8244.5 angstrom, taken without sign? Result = 0.89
